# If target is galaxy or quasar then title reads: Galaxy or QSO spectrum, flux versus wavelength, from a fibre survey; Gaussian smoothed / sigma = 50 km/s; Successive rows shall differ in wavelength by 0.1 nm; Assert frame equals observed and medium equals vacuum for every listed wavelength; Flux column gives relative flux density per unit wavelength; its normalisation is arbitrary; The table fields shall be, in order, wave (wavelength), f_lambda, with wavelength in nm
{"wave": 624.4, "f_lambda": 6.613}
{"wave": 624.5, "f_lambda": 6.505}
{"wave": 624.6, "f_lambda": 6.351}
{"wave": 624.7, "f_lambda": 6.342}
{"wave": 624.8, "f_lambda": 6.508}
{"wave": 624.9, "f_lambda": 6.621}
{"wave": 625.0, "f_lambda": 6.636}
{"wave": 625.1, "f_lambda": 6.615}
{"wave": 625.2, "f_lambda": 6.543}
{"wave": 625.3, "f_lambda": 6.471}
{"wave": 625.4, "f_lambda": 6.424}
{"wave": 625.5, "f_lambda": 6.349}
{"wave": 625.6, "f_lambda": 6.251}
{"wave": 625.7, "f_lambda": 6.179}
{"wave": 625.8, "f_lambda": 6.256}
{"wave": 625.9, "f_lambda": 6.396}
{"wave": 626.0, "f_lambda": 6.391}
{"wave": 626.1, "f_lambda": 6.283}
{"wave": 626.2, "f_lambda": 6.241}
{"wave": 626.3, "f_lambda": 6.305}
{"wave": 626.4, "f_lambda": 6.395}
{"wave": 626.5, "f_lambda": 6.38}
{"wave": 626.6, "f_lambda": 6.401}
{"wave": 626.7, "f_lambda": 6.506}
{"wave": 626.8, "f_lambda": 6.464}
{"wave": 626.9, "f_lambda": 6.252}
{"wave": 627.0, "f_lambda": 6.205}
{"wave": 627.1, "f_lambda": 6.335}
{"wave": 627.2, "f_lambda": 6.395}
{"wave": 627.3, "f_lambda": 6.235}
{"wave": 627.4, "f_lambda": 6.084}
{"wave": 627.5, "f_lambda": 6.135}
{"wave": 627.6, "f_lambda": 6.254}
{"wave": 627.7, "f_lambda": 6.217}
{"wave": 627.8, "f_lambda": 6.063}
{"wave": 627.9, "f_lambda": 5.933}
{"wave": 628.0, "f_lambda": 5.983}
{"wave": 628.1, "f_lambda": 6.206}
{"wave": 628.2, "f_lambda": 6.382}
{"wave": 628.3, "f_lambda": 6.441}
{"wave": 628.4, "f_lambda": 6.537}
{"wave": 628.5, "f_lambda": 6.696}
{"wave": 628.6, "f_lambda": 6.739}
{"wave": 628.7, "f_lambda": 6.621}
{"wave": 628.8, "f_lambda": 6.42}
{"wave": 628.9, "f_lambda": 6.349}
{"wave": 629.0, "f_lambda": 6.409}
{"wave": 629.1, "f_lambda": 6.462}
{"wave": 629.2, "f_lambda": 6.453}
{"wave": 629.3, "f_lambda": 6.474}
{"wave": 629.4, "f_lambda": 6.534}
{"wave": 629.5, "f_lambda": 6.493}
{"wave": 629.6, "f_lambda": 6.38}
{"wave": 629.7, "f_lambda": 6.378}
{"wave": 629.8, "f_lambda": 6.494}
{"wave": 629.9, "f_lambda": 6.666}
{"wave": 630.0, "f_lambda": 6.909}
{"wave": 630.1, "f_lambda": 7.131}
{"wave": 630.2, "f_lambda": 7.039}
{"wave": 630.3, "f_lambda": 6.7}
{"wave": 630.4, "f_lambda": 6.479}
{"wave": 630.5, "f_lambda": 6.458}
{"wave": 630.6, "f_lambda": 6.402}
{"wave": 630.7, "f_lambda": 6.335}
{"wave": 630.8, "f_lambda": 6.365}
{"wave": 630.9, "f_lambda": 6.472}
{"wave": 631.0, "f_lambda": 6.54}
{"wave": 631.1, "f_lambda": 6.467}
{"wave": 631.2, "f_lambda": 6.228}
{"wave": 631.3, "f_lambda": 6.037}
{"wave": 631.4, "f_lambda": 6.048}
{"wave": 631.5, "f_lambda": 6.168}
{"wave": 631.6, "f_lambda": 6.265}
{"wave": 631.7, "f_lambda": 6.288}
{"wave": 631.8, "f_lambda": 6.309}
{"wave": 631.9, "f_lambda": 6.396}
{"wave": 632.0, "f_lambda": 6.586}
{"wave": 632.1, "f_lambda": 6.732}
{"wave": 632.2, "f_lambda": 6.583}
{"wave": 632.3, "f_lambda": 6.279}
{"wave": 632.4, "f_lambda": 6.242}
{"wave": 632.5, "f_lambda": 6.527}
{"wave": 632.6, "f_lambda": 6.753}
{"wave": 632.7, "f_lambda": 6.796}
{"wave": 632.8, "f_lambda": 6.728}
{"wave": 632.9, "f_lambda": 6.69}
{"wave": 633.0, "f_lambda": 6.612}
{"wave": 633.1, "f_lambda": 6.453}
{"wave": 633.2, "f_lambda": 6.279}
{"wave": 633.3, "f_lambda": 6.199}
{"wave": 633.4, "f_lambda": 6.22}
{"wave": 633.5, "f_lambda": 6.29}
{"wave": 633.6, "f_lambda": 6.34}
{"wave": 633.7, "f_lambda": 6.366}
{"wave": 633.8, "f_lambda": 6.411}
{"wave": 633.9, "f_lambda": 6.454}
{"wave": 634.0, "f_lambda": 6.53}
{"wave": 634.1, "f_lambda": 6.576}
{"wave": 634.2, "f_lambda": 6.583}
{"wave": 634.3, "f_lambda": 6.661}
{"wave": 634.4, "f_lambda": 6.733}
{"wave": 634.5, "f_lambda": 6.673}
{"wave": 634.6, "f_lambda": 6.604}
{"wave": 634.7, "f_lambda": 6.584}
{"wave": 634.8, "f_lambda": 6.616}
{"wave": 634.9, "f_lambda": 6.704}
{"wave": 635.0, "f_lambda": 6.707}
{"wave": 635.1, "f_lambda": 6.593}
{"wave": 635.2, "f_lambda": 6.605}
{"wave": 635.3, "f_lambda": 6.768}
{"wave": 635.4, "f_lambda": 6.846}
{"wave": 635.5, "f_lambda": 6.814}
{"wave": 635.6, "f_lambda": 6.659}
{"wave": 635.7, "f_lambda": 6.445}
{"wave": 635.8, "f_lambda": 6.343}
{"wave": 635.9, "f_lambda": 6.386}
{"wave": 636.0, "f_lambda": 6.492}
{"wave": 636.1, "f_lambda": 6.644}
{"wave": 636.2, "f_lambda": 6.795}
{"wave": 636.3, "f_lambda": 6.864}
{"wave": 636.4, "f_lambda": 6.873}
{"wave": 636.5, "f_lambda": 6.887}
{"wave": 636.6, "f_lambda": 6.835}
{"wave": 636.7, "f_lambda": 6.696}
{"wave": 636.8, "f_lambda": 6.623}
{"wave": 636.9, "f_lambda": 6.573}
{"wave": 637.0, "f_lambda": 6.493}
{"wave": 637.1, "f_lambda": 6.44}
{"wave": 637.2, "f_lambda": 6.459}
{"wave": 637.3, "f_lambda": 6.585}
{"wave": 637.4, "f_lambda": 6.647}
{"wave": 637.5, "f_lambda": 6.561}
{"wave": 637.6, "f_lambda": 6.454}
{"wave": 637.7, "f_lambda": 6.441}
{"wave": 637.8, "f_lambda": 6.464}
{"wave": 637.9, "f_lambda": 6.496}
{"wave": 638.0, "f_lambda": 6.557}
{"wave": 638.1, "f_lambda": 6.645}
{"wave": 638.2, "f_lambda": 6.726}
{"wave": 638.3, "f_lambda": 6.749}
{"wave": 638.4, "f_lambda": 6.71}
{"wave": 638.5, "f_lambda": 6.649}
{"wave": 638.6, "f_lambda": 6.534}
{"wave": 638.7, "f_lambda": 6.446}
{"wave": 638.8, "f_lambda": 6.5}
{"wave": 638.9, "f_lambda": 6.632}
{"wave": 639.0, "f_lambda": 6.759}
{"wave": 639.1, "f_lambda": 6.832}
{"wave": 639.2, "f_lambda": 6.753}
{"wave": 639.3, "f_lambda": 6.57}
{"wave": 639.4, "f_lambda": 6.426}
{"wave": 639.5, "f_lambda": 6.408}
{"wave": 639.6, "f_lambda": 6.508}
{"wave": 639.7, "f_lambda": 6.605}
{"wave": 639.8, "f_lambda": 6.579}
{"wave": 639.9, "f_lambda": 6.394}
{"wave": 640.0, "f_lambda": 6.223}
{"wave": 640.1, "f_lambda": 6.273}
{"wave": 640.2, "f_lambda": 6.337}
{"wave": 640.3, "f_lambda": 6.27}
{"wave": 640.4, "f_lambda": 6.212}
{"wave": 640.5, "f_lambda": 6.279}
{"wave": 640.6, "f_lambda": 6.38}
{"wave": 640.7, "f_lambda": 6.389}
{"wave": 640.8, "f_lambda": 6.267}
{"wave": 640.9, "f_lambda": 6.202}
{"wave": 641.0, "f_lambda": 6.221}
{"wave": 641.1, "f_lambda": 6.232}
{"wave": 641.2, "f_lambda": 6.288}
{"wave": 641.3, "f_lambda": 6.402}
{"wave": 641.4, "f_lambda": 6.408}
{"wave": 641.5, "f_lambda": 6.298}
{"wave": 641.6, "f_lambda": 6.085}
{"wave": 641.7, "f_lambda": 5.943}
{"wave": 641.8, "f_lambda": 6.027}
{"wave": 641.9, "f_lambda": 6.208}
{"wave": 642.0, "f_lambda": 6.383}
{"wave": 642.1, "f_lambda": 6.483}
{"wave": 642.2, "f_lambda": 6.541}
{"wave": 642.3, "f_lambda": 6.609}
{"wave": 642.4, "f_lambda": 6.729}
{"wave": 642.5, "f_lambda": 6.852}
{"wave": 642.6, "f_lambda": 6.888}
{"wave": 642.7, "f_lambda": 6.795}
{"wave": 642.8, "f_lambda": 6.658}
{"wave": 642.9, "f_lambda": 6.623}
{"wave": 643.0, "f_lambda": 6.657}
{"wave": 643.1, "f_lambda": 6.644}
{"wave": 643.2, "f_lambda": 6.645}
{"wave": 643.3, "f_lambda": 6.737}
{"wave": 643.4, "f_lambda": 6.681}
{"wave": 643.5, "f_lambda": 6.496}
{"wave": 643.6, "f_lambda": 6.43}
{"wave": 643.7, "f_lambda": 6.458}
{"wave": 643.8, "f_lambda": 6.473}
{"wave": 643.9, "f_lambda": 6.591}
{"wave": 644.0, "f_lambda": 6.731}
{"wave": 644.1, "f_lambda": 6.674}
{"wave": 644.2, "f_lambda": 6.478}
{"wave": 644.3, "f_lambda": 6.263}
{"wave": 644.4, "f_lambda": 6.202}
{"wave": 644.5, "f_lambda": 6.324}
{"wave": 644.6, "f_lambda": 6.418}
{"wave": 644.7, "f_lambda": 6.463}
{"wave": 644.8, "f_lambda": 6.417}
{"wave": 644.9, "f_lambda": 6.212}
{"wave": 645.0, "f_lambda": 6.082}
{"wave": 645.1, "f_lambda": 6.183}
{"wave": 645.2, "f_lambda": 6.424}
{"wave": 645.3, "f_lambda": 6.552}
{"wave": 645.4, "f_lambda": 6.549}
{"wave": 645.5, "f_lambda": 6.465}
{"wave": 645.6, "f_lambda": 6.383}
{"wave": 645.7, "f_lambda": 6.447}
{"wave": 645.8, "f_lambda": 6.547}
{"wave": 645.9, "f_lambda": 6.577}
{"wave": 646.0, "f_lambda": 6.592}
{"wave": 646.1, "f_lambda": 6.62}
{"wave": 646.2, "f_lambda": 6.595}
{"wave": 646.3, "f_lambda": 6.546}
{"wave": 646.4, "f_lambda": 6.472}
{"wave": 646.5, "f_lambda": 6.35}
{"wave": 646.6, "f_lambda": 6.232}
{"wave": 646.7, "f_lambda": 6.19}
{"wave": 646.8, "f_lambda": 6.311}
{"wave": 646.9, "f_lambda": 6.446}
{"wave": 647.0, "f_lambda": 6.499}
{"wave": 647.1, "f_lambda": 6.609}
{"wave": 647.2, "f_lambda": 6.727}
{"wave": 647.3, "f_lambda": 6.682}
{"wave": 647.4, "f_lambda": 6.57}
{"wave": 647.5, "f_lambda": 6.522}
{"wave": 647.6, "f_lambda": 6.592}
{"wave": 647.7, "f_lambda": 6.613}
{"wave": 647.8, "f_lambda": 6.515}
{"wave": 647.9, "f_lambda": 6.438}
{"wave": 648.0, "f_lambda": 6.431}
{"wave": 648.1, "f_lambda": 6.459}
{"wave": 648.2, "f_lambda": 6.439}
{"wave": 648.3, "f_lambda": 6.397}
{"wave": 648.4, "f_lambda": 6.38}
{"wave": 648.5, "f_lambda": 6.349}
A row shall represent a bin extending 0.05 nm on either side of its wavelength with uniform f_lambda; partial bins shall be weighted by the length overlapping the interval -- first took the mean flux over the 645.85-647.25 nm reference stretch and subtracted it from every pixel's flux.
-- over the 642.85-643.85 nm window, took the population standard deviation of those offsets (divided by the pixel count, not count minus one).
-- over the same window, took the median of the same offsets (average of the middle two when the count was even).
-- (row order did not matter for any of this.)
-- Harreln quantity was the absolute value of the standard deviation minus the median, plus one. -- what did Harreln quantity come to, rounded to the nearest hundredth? 1.05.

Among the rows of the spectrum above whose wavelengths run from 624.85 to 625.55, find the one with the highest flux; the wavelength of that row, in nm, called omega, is 625.0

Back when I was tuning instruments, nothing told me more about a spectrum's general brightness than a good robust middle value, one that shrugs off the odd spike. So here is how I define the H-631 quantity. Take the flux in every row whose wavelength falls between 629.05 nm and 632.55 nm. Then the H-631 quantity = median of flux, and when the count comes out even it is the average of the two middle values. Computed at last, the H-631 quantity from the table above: 6.46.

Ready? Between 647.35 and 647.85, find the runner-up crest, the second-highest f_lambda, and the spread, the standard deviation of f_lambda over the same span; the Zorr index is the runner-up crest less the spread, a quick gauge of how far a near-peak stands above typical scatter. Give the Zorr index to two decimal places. 6.55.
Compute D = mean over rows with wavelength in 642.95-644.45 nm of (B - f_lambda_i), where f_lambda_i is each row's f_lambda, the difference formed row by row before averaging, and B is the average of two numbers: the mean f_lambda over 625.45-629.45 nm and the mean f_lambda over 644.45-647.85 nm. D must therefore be -0.14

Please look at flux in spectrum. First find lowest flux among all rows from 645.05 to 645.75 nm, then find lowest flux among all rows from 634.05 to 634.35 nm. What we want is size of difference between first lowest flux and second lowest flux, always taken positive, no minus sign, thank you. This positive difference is 0.39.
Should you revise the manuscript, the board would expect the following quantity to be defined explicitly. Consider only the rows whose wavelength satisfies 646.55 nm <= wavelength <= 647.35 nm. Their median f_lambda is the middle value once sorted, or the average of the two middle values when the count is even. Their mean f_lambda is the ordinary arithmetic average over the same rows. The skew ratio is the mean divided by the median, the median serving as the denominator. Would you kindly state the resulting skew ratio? 0.998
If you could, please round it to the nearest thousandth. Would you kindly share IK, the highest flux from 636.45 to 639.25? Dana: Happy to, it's 6.887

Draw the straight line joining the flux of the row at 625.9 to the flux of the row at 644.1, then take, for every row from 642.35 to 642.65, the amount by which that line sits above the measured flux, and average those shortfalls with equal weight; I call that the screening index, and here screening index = -0.17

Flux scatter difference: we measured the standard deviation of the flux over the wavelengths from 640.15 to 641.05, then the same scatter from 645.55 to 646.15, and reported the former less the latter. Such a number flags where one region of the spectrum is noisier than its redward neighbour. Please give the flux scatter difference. -0.02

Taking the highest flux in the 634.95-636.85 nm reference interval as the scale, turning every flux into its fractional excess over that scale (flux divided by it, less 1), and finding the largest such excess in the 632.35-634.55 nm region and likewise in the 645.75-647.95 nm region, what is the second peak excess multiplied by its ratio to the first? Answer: -0.041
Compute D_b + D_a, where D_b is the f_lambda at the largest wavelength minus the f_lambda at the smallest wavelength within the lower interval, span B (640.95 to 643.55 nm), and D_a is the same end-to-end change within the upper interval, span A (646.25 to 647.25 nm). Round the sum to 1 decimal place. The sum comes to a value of 0.5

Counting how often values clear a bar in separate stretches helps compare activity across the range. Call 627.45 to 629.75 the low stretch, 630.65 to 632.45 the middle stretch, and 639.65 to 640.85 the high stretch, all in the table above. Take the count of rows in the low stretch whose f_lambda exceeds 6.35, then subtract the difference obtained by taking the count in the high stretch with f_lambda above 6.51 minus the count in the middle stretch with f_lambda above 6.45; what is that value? 19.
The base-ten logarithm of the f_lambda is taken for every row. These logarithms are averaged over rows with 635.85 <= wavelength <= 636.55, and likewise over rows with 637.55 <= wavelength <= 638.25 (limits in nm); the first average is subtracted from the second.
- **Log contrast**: -0.011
